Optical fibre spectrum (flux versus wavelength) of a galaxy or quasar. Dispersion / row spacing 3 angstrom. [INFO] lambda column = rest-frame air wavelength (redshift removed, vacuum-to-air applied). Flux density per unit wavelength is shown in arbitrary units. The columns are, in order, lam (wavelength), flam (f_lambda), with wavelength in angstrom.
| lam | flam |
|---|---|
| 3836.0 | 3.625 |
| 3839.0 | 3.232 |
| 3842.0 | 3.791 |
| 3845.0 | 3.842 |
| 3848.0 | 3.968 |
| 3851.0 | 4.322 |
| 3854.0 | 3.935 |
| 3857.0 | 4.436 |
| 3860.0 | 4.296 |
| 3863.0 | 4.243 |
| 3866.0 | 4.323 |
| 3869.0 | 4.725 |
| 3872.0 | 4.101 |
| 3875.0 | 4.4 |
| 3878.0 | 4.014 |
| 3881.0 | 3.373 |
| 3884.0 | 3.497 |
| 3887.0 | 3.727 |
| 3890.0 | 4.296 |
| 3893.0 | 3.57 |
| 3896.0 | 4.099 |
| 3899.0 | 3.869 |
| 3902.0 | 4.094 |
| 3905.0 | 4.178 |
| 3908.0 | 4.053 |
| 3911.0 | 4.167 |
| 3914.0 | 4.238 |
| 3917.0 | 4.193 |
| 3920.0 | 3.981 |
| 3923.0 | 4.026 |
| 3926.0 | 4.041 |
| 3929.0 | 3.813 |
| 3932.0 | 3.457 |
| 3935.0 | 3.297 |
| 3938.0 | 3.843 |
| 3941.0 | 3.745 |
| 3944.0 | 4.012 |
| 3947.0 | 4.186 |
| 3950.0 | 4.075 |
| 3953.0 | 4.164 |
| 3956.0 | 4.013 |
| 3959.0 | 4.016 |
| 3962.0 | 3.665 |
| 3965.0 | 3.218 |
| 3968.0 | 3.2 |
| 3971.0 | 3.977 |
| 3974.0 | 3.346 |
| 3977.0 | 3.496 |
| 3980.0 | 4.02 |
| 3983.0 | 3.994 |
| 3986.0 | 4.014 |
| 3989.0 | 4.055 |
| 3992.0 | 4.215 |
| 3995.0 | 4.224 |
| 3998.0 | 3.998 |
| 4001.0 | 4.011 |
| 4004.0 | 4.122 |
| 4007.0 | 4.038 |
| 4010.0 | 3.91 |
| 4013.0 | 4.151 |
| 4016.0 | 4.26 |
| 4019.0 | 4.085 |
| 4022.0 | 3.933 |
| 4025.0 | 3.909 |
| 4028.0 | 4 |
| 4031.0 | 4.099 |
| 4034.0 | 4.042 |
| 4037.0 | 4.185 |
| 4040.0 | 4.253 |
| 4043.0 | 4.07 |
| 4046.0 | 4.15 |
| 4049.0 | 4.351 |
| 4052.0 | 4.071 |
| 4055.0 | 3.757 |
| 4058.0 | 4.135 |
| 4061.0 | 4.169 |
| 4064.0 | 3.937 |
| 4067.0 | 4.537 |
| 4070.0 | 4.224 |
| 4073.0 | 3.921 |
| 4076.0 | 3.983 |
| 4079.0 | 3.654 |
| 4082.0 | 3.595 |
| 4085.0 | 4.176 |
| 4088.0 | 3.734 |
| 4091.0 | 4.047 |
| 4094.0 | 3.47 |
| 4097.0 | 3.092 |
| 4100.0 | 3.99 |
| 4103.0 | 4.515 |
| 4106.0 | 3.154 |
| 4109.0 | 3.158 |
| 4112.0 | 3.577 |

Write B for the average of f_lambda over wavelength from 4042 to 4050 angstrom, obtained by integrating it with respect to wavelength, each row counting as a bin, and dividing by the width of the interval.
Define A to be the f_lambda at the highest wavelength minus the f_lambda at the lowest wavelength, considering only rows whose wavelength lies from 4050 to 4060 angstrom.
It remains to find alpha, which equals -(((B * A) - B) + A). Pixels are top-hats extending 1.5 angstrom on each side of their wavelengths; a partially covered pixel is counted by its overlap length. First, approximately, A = 0.06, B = 4.2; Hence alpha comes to 3.9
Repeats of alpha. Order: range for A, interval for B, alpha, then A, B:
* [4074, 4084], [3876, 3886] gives 5.5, -0.39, 3.7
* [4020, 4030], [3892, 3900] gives 3.5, 0.07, 3.9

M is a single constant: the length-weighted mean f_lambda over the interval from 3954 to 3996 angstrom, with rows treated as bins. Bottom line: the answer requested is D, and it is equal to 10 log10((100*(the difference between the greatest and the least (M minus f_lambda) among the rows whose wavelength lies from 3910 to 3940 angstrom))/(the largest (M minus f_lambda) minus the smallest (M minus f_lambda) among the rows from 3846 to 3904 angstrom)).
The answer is 18.4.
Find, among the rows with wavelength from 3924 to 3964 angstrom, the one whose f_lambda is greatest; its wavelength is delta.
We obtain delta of 3947.0 angstrom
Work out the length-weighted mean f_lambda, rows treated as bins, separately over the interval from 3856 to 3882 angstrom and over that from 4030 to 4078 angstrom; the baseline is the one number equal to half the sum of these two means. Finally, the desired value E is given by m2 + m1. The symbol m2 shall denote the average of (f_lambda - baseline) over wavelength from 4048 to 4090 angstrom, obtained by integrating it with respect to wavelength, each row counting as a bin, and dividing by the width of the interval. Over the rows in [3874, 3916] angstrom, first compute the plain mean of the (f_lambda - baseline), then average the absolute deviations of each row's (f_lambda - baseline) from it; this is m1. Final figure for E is 0.10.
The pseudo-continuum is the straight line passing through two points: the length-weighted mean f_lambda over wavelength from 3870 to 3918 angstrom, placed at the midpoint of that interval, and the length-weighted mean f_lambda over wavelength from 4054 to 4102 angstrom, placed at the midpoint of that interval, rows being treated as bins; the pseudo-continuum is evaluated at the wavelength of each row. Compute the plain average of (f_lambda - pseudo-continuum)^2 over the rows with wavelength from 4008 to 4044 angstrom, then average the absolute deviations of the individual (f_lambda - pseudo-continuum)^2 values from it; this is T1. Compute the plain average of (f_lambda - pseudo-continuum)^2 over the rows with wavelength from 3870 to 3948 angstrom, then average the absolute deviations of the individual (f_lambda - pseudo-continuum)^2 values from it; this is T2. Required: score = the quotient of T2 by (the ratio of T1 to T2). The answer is 0.28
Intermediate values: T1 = 0.03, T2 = 0.093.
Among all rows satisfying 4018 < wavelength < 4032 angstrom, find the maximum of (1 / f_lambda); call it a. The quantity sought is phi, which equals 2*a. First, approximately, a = 0.26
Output 0.512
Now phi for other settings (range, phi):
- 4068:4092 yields 0.556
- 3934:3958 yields 0.607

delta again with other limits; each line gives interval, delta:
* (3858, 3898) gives 3869.0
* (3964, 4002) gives 3995.0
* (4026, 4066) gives 4049.0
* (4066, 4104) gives 4067.0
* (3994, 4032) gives 4016.0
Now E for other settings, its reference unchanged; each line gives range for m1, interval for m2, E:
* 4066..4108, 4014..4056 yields 0.27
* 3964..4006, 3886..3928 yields 0.18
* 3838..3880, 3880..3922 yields 0.07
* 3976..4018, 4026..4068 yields 0.07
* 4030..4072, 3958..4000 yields -0.23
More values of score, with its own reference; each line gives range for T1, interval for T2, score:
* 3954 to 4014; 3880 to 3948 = 0.07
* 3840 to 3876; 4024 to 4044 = 0.01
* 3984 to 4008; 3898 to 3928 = 0.01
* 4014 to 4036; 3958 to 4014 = 0.78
